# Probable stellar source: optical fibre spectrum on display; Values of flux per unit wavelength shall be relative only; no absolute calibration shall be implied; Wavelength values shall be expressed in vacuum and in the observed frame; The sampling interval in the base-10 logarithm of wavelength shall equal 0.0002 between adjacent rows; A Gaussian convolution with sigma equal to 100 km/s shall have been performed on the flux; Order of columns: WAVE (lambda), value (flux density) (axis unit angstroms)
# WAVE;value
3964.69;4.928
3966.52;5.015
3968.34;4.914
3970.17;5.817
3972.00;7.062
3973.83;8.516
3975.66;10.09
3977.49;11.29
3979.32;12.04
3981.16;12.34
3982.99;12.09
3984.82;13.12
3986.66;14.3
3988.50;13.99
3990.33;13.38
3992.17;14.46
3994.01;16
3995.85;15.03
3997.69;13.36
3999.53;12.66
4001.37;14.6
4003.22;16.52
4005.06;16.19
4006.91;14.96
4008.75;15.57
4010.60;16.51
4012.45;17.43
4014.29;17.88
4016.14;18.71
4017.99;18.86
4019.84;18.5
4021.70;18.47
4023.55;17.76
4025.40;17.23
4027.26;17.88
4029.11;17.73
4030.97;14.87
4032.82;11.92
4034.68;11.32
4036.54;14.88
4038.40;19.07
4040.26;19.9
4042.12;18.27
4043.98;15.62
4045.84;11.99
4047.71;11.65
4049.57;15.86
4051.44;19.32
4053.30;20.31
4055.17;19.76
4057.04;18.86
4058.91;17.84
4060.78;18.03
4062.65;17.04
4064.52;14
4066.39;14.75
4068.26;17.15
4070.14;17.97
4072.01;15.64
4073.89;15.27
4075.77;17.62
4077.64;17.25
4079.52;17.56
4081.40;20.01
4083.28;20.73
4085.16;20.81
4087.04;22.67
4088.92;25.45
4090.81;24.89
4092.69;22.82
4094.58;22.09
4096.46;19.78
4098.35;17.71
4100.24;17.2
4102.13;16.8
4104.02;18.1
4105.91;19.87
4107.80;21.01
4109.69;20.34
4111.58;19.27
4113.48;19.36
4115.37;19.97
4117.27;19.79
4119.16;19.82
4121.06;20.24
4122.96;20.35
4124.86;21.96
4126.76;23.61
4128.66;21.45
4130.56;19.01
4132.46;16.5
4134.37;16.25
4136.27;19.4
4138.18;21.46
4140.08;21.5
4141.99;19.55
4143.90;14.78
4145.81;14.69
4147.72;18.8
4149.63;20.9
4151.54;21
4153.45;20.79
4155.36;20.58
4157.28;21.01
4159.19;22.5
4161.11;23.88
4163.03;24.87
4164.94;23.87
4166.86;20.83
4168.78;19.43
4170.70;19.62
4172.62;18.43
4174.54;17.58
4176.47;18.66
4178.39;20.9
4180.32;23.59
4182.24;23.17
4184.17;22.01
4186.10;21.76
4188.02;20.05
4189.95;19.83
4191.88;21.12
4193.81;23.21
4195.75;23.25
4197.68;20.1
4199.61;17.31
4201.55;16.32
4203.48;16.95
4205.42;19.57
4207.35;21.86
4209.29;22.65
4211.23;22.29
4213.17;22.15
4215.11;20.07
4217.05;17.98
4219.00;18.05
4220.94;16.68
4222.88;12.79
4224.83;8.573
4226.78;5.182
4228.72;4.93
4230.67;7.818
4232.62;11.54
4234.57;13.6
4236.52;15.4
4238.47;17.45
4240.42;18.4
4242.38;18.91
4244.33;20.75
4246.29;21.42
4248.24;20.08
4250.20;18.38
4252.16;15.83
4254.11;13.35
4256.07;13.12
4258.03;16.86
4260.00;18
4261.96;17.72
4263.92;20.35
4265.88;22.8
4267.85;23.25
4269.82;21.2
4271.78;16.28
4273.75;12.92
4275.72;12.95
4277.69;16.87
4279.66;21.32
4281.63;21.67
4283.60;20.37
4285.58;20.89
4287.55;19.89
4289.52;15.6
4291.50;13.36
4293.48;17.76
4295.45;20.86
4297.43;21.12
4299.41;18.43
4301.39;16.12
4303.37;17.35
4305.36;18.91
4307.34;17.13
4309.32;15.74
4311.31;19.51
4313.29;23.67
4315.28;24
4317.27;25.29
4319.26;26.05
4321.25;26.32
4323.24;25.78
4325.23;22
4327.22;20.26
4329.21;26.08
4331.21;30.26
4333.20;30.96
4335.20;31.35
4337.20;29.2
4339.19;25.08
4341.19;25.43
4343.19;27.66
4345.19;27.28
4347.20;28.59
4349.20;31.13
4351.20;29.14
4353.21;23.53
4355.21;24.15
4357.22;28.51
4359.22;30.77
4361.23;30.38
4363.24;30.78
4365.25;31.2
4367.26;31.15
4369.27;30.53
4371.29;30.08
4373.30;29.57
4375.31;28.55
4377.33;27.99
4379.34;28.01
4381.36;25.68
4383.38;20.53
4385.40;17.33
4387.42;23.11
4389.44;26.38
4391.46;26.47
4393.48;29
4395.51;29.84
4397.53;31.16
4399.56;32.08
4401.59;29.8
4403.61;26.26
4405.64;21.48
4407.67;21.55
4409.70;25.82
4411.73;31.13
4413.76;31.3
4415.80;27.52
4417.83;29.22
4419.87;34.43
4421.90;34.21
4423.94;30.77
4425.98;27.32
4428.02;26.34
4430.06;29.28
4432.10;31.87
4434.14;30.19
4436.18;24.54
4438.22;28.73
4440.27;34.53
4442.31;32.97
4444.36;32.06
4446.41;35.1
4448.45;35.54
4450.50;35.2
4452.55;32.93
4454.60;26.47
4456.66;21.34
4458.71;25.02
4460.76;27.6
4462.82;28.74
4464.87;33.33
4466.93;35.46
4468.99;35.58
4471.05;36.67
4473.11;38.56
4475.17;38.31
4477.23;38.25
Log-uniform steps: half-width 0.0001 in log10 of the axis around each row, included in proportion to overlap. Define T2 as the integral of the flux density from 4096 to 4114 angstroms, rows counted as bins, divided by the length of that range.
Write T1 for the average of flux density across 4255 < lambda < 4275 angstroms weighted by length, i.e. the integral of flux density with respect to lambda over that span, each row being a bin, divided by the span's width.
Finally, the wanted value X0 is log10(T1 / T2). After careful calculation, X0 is -0.02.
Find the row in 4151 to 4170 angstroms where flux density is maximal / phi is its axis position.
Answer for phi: 4163.03 angstroms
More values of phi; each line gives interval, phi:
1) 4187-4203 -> 4195.75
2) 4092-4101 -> 4092.69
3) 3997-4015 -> 4014.29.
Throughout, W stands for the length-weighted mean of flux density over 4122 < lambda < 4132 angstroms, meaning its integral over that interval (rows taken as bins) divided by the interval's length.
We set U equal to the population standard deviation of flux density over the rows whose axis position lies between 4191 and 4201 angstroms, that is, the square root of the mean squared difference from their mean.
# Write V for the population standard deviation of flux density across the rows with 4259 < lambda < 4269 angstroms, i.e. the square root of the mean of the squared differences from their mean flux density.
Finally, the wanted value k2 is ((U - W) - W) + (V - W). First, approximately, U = 2.21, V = 2.3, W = 21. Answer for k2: -59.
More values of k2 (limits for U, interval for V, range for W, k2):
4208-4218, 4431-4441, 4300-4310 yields -46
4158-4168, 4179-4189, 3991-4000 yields -40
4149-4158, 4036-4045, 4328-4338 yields -86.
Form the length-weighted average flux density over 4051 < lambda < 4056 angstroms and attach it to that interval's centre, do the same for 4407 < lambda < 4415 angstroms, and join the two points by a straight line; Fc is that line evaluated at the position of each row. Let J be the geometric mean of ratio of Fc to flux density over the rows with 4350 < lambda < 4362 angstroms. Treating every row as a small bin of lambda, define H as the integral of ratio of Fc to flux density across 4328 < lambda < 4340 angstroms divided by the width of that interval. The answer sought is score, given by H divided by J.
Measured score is 0.95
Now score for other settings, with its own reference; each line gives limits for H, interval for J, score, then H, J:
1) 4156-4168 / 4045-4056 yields 0.80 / 0.98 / 1.23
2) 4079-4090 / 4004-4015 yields 0.84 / 0.97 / 1.15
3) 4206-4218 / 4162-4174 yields 1.05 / 1.11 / 1.06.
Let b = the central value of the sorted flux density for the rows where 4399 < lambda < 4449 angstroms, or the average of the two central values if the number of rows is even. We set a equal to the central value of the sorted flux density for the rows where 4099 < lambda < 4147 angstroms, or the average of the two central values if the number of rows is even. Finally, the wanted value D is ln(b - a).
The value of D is 2.34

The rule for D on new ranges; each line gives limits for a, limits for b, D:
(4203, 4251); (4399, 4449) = 2.50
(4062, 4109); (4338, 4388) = 2.36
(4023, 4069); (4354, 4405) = 2.47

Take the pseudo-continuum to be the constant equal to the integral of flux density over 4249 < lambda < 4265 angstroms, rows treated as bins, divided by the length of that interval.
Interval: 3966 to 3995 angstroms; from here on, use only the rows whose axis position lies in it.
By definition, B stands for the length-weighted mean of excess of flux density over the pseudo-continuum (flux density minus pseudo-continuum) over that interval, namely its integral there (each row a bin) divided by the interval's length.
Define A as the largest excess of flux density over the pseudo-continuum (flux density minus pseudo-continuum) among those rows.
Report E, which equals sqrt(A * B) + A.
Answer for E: 1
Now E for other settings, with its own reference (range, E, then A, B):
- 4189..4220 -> 11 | 6.5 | 3.4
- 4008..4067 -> 4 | 3.5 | 0.0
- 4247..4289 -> 10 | 6.5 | 1.5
